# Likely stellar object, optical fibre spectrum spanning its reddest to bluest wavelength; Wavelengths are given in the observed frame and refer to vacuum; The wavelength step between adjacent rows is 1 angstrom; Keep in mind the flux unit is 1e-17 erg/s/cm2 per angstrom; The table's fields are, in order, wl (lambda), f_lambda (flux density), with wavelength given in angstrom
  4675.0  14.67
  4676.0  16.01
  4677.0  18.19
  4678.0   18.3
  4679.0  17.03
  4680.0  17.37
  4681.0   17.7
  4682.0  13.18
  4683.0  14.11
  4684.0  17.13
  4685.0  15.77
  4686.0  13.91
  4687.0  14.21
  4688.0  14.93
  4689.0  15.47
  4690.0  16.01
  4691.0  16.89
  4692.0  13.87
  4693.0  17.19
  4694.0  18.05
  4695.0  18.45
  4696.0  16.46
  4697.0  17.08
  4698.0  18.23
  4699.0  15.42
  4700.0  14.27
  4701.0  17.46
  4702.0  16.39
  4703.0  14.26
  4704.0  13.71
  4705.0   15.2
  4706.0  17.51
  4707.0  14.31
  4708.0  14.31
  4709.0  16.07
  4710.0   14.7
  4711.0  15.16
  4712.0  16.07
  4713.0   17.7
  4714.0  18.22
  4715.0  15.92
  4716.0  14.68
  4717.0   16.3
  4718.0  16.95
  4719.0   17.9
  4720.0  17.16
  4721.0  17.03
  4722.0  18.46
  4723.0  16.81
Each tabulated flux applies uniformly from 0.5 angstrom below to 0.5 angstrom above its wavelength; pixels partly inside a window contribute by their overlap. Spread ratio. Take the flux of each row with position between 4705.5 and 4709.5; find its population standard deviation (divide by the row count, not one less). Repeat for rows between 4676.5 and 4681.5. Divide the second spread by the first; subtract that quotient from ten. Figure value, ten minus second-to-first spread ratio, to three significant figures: 9.64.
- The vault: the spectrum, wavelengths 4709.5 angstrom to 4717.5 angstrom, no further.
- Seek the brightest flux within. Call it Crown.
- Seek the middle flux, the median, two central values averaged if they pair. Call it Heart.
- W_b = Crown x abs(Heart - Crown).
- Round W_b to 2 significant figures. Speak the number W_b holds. 41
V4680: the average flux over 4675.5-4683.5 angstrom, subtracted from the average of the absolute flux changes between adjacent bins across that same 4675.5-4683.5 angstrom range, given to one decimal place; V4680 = -15.1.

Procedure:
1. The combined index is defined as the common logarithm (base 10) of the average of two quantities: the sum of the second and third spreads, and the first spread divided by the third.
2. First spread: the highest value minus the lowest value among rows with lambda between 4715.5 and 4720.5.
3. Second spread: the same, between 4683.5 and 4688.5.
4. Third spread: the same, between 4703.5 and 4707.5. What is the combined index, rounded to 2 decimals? 0.59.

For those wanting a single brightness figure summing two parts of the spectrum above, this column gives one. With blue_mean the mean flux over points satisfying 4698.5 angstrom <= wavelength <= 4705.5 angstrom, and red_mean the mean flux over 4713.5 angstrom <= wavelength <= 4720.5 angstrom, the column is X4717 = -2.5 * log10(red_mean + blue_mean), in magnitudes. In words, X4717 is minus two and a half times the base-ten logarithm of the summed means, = -3.762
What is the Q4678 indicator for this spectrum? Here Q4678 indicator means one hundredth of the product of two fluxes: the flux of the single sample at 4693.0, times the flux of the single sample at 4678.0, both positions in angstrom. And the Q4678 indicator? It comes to 3.15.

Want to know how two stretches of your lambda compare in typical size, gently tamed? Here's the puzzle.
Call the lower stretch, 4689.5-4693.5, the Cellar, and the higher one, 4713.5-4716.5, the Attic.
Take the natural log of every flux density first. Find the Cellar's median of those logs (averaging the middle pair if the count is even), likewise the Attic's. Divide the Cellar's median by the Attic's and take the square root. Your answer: 1.01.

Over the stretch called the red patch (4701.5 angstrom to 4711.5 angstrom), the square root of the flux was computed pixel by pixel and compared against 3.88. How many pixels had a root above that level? 5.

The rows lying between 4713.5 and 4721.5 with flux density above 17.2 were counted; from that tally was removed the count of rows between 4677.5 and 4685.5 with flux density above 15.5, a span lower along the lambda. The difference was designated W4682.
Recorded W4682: -4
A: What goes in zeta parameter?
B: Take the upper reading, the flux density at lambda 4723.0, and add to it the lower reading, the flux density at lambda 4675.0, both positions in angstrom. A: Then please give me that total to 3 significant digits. 31.5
